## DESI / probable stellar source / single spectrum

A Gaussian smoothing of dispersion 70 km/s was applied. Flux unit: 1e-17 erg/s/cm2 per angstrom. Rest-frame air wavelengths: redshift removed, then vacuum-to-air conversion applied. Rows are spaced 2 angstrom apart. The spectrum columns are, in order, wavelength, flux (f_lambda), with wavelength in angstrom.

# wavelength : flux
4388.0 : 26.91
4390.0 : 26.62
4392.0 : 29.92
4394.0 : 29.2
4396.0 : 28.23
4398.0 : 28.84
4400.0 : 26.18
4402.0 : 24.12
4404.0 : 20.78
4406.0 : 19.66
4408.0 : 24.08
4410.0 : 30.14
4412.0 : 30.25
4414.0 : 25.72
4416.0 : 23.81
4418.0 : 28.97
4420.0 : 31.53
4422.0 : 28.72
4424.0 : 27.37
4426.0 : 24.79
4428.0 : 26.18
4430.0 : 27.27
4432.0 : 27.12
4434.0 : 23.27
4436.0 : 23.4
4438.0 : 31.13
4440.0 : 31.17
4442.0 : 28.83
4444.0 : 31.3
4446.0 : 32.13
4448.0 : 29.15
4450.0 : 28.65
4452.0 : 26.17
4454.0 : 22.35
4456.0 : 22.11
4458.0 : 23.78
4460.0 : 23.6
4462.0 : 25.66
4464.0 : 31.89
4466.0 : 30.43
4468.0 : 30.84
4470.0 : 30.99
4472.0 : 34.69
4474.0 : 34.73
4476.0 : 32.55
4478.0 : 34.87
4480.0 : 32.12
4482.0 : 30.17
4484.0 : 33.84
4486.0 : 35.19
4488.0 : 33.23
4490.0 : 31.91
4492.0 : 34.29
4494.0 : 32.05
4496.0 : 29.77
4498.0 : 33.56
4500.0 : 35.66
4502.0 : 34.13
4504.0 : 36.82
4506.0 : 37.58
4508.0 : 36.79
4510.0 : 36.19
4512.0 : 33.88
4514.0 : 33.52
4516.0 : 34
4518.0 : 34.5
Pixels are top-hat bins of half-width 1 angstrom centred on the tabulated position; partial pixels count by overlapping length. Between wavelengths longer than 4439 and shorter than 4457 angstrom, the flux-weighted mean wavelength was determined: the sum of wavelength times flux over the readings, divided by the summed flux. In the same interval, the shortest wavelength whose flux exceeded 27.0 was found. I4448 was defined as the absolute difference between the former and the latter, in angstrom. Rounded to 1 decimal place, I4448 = 7.4 angstrom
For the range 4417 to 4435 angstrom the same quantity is 7.7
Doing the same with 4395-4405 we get 3.7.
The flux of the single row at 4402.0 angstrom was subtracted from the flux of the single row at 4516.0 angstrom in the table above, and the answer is 9.9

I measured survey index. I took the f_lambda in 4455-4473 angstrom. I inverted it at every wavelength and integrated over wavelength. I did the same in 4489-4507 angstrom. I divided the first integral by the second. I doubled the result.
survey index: 2.5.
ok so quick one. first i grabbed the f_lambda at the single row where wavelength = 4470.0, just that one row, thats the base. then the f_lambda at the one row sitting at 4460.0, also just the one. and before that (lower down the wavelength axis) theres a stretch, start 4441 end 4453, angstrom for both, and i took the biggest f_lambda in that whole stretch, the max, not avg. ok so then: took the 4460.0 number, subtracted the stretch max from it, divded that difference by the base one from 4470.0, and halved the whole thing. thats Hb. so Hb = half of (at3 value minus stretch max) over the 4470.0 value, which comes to -0.14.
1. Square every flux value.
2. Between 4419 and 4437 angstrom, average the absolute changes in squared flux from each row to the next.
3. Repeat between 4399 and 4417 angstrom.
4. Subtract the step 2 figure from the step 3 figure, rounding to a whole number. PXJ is 57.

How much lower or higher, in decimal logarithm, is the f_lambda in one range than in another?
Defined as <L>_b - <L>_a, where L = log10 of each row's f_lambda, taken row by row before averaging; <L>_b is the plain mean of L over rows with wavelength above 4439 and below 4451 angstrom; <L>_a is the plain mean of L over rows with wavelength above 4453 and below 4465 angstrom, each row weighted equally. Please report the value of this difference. 0.09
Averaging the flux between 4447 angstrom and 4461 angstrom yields 25.1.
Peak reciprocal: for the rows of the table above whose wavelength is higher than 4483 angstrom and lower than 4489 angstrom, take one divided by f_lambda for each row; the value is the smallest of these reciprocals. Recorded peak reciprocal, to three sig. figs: 0.0284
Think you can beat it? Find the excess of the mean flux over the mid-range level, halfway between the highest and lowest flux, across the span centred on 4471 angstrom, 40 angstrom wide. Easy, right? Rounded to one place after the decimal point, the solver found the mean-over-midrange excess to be 1.4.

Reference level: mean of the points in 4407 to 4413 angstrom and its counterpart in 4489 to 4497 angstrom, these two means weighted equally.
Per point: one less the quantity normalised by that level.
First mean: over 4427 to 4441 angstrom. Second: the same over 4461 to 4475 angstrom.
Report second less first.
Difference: -0.14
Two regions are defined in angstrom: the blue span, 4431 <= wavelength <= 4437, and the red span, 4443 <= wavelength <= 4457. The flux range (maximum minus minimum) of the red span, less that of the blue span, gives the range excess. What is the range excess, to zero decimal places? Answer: 6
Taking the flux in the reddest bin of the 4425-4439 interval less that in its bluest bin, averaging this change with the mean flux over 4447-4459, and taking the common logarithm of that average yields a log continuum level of 1.20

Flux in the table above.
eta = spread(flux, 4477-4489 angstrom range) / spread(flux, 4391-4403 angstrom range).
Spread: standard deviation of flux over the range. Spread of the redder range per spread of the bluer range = 0.86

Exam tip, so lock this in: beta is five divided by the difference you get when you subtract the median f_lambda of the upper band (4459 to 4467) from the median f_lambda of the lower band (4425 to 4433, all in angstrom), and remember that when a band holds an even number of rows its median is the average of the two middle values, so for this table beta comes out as -3.6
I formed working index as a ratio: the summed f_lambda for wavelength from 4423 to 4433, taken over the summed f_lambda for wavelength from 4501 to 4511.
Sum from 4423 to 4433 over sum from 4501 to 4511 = 0.73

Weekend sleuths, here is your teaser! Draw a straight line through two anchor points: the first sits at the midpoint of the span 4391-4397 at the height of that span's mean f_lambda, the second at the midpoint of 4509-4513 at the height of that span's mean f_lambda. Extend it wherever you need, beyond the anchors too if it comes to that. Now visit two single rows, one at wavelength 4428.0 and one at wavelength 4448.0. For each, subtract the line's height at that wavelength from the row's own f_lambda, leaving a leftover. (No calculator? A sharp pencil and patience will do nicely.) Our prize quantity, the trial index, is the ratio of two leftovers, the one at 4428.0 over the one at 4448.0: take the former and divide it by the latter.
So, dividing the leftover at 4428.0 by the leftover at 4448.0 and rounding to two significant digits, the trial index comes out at 1.7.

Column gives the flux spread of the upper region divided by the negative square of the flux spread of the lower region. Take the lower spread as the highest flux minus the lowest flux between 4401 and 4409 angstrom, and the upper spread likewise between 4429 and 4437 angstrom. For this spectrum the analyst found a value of -0.20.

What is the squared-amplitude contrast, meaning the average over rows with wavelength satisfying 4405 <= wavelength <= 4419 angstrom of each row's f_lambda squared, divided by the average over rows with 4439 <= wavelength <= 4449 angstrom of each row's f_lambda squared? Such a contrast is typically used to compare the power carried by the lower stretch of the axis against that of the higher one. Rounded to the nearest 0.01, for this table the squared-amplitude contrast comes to 0.74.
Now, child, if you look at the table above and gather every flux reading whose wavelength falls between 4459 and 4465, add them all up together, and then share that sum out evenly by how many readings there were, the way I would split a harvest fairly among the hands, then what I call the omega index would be 27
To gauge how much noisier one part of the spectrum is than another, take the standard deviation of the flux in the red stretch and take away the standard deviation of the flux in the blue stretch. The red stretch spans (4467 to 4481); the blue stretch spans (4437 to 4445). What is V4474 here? 0.6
